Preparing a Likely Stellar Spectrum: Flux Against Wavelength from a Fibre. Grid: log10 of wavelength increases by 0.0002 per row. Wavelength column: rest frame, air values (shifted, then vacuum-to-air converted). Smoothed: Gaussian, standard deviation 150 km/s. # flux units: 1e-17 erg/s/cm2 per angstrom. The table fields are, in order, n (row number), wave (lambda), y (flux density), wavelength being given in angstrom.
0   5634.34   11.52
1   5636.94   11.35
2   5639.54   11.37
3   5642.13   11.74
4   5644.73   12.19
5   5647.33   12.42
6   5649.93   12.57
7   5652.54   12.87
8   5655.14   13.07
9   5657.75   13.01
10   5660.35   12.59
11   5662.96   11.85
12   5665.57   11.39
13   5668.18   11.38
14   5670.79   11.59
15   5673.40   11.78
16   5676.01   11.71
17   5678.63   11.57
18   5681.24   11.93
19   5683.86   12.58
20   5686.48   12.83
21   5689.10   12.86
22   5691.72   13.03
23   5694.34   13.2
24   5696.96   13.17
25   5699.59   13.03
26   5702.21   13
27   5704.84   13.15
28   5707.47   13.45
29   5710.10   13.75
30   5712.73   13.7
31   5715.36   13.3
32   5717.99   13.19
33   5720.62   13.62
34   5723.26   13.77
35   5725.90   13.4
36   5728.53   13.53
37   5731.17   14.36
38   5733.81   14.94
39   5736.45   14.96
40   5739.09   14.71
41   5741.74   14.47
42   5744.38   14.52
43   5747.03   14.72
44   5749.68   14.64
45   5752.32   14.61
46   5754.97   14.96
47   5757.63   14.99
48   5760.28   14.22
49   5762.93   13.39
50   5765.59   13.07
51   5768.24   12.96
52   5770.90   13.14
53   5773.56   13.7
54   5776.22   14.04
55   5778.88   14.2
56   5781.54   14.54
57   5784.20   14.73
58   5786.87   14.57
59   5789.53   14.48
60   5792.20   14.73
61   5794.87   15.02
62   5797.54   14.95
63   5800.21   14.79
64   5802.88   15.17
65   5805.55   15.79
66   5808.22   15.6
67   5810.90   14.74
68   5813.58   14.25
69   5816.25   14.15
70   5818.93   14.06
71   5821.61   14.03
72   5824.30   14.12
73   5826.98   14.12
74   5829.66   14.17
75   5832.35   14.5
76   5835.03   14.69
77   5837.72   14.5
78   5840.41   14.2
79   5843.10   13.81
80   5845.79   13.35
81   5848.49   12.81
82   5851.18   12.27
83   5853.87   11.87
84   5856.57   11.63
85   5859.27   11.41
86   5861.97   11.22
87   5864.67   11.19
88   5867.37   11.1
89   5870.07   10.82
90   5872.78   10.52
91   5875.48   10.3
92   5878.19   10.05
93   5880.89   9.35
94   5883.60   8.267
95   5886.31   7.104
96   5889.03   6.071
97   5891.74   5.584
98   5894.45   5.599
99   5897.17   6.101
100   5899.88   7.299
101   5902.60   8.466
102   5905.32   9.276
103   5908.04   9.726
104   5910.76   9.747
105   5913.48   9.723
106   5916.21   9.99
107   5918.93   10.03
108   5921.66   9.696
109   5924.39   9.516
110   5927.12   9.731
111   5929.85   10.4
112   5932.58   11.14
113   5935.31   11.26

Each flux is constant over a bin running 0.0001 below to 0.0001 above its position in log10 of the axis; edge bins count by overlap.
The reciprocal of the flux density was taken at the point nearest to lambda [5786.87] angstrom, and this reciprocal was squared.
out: 0.0047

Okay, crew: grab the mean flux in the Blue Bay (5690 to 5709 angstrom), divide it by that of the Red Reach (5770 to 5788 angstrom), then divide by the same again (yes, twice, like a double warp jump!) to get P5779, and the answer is 0.066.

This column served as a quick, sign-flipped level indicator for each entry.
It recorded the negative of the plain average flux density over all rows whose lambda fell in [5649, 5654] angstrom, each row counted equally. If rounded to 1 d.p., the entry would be -12.7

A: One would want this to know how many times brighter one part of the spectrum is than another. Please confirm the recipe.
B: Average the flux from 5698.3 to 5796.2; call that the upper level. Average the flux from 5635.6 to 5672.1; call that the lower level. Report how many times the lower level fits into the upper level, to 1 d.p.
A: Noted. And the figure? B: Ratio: 1.2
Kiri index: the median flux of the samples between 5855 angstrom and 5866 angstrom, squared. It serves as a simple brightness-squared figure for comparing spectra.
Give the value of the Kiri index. 128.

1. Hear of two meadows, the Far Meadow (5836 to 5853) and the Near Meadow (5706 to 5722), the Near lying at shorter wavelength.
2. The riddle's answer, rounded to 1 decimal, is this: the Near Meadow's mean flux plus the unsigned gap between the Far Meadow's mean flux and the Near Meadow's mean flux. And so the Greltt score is 13.5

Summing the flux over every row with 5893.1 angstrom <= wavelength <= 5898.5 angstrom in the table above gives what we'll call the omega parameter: 11.7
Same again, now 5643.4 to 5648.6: 24.6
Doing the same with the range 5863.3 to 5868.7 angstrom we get 22.3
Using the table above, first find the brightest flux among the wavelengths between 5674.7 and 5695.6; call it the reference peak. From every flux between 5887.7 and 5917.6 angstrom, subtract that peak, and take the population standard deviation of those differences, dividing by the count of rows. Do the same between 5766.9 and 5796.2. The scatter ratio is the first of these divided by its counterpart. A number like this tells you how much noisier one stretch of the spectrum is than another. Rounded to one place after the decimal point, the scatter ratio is 2.8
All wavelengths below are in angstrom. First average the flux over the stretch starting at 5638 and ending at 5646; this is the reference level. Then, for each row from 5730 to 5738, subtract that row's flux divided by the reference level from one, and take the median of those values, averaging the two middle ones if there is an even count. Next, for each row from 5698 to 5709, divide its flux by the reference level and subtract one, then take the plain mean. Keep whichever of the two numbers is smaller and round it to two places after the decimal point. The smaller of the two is -0.27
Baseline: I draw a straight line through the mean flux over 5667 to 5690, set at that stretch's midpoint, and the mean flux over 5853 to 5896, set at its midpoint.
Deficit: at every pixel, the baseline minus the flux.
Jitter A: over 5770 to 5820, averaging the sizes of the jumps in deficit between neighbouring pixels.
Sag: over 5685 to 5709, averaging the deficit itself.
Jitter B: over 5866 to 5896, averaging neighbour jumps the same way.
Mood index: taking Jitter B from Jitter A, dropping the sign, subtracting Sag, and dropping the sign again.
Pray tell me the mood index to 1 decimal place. 1.5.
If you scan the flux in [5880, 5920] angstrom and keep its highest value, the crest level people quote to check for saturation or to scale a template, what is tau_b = 10.03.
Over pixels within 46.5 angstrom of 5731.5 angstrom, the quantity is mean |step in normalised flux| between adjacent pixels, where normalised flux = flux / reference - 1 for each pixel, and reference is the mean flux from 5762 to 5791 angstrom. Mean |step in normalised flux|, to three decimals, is 0.018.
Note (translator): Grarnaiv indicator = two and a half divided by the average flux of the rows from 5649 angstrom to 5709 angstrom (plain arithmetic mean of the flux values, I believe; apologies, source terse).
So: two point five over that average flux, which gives 0.20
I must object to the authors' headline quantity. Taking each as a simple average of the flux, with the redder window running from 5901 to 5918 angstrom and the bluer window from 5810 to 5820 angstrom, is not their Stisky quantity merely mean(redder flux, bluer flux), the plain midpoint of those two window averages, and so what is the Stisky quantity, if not 11.9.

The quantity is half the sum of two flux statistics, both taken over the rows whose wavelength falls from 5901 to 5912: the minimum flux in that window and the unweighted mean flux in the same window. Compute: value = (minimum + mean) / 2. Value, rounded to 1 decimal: 8.9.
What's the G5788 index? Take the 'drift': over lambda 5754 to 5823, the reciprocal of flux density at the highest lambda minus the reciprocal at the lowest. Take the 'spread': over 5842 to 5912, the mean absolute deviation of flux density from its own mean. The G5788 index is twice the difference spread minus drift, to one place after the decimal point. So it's 3.8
